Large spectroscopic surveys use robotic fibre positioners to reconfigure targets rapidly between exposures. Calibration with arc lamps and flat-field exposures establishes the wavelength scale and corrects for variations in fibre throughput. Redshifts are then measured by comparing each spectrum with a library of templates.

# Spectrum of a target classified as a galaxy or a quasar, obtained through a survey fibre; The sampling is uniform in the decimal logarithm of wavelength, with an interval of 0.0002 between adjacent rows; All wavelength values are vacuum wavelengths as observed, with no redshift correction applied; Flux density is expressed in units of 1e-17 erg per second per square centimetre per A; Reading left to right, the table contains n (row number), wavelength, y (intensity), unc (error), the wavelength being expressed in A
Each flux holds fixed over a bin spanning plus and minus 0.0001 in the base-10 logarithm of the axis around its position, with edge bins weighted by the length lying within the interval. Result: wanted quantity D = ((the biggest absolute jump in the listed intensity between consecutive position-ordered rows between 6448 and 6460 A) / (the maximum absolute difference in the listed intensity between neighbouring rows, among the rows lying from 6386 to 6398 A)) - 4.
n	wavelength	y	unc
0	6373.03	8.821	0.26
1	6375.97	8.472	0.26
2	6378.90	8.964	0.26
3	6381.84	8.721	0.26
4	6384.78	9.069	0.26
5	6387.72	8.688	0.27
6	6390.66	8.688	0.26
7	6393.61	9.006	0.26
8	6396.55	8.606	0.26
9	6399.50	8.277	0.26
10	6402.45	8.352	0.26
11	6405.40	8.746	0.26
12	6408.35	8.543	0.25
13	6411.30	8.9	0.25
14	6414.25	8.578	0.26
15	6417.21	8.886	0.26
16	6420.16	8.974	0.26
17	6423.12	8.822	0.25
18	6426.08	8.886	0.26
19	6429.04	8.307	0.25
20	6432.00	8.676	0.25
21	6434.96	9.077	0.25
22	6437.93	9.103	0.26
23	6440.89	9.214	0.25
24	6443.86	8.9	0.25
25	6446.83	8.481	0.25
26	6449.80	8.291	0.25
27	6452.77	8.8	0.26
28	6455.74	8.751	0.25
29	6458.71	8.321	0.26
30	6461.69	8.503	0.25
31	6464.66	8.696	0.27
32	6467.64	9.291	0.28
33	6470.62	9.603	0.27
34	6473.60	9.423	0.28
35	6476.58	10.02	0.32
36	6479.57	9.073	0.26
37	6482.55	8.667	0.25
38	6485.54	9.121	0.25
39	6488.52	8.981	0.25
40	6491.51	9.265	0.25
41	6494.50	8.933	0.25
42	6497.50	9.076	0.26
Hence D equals -2.73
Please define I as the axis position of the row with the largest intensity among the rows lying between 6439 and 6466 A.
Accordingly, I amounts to 6440.89 A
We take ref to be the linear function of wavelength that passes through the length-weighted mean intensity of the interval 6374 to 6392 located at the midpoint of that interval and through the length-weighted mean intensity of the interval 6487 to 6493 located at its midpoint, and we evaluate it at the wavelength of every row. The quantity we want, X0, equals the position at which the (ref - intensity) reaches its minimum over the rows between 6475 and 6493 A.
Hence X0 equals 6476.58 A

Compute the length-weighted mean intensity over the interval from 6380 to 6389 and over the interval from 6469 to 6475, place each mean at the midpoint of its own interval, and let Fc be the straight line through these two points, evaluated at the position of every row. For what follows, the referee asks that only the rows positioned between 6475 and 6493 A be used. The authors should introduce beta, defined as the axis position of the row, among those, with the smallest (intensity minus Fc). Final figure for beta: 6482.55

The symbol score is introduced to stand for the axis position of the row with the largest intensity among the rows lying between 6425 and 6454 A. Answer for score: 6440.89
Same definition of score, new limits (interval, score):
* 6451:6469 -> 6467.64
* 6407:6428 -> 6420.16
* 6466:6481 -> 6476.58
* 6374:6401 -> 6384.78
